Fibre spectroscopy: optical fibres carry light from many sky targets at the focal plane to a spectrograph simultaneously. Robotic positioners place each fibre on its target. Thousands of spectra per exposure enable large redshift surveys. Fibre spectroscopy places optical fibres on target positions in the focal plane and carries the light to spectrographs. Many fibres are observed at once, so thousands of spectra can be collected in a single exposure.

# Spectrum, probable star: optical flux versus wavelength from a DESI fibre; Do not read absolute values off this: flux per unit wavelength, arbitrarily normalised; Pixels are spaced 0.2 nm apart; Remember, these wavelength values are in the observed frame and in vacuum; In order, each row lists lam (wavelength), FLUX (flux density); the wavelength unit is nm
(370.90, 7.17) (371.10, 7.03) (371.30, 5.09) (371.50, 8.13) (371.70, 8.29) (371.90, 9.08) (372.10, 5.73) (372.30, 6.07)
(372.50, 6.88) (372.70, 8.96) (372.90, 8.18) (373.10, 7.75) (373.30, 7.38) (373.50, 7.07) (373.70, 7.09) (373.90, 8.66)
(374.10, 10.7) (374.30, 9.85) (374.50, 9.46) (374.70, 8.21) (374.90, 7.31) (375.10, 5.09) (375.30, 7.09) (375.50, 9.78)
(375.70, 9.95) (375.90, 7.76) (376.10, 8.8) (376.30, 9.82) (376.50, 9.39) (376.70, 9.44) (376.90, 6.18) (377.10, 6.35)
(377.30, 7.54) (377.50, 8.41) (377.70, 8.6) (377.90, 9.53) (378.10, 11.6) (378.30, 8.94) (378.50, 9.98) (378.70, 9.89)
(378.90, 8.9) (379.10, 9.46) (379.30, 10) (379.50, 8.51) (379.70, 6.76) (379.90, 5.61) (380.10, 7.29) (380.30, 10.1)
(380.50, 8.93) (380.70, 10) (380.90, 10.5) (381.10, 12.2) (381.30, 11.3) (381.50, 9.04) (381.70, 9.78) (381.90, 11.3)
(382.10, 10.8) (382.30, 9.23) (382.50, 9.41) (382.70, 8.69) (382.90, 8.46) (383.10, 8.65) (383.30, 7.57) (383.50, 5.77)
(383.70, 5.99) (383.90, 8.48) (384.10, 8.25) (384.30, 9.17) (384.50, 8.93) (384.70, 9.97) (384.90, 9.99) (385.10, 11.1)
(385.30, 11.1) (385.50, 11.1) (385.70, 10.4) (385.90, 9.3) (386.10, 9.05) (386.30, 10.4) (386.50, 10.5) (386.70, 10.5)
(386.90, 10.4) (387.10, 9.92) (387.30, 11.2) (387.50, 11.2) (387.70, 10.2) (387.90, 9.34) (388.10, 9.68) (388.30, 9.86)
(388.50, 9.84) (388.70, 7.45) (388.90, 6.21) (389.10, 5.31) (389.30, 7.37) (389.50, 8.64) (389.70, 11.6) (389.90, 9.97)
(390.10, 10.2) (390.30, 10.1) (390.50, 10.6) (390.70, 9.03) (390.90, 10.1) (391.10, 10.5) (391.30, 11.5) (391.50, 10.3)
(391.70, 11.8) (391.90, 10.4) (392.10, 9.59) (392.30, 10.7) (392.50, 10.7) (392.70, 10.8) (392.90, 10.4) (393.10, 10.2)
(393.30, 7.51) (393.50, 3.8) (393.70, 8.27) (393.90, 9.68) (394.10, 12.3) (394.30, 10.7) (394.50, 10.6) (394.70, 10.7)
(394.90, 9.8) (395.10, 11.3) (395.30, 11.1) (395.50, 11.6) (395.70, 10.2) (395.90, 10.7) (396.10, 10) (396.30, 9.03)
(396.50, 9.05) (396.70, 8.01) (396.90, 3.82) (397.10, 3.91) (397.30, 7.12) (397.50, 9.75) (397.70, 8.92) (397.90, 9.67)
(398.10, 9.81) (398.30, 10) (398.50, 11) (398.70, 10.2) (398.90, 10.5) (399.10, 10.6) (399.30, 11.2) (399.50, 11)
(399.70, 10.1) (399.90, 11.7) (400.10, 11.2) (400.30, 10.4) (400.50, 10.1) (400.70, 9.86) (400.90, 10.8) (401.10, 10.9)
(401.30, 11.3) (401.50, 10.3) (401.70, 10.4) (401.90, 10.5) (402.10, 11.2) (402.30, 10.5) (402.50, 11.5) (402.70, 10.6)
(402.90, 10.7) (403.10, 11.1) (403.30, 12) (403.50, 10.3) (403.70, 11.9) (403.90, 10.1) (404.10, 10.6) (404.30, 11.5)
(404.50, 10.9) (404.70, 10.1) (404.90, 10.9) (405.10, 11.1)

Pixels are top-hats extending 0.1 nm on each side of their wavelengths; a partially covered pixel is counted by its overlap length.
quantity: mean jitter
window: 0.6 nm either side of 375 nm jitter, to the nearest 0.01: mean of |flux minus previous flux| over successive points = 1.81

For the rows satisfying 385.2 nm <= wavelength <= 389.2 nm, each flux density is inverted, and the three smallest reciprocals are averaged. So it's 0.0896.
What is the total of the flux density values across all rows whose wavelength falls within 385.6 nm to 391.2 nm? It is 269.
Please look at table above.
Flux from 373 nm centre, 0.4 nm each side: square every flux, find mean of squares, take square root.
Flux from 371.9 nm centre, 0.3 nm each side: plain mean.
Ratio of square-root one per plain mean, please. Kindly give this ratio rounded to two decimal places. 1.05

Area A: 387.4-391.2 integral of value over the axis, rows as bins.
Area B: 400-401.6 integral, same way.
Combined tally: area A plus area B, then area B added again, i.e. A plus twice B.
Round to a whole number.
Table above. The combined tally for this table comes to 69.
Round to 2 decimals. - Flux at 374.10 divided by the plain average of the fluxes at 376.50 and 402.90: 1.07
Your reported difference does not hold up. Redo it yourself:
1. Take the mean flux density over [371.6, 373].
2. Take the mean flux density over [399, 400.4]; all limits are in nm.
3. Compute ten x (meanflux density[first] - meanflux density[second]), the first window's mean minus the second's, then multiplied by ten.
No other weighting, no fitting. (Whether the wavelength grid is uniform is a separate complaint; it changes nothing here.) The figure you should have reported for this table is -33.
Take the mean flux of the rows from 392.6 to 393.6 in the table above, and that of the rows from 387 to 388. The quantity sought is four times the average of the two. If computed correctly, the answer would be 38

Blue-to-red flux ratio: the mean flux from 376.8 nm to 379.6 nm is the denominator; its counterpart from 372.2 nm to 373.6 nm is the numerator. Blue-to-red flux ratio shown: 0.84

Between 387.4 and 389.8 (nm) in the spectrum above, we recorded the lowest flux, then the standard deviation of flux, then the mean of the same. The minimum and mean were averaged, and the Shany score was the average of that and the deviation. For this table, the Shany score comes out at 4.5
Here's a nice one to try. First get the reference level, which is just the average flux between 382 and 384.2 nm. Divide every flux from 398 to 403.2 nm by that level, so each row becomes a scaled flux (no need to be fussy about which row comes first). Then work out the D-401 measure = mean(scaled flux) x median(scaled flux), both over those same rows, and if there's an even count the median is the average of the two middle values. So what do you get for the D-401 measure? 1.6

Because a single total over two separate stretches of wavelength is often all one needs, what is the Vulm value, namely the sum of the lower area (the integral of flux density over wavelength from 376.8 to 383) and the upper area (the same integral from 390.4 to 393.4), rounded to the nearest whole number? 87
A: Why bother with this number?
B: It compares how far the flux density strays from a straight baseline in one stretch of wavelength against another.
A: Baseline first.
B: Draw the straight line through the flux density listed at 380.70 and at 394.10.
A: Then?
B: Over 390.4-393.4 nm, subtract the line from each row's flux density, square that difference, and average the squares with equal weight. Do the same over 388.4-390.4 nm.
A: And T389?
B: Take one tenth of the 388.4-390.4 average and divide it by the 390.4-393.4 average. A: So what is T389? 0.30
